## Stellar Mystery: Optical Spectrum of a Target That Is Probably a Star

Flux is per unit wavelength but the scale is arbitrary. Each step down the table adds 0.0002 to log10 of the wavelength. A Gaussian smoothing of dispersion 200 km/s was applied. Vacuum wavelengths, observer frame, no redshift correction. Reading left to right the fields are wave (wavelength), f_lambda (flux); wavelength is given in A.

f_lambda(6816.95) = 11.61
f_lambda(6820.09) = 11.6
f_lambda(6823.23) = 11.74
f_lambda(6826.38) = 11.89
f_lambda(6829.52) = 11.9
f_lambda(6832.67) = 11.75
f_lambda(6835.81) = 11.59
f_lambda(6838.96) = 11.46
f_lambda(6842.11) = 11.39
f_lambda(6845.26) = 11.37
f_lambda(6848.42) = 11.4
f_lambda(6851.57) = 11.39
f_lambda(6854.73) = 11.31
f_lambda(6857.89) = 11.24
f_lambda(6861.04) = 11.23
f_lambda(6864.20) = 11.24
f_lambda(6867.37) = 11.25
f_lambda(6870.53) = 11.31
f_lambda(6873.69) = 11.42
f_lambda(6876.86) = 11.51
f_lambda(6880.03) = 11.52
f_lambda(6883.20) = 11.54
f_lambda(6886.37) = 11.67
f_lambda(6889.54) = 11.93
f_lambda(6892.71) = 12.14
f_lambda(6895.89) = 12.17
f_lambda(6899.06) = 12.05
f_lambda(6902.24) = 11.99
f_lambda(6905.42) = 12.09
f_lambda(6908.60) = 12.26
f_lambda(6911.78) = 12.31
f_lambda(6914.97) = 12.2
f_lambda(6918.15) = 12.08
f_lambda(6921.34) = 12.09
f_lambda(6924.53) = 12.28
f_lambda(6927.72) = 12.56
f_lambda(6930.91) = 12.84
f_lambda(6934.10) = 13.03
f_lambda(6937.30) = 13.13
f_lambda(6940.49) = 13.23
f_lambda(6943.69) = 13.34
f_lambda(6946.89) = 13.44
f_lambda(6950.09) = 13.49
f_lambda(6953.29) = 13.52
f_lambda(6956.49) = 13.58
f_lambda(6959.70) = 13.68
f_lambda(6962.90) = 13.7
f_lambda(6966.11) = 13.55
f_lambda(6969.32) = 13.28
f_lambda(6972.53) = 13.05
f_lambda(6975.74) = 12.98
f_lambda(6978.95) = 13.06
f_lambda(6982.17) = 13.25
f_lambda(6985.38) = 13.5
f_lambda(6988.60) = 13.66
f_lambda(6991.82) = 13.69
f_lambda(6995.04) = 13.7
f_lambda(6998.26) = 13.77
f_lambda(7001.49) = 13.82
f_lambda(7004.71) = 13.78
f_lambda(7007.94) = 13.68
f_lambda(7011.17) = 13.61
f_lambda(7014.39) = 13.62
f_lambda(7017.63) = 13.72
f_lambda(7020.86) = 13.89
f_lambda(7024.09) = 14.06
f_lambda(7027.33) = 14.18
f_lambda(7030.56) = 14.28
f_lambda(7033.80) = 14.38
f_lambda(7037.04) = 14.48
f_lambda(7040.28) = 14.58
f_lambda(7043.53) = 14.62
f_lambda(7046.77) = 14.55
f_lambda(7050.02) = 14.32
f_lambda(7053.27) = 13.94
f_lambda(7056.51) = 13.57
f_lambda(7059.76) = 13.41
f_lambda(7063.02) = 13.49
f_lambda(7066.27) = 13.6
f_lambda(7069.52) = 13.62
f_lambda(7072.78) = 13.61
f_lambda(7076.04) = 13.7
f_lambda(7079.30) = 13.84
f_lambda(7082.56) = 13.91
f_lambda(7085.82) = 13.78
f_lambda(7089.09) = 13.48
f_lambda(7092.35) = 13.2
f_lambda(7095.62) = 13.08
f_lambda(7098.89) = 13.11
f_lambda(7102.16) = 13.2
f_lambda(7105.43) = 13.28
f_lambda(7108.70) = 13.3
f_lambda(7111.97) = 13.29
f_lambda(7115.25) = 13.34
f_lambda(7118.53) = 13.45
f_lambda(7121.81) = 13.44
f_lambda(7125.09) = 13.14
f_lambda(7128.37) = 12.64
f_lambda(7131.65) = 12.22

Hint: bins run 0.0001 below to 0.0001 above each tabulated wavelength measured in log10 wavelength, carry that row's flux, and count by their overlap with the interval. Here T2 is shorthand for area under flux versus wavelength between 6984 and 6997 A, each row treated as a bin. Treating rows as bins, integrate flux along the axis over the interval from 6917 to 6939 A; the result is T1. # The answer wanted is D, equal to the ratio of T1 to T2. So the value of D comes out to 1.6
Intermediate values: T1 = 277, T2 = 177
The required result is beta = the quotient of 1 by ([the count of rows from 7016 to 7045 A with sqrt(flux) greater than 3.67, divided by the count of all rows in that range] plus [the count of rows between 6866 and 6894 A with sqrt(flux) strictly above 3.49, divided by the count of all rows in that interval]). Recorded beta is 1.0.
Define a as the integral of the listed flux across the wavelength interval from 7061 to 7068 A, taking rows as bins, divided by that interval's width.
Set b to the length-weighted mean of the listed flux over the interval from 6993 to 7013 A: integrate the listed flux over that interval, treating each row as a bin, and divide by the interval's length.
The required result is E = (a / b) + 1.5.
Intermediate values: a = 13.5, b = 13.7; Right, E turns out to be 2.49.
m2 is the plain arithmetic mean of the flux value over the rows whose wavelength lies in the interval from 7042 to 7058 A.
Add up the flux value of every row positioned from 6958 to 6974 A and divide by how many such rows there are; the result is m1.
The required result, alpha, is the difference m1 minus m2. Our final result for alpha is -0.7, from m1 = 13.5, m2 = 14.2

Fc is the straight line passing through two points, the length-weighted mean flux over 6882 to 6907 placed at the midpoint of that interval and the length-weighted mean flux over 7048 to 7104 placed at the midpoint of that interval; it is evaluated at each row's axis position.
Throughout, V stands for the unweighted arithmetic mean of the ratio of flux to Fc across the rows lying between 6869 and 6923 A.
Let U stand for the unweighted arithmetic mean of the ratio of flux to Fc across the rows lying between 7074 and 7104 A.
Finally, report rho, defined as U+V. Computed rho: 1.98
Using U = 0.98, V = 0.99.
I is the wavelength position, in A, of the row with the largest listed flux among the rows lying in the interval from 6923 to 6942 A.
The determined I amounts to 6940.49 A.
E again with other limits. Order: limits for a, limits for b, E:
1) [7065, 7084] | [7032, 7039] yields 2.45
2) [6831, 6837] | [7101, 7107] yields 2.38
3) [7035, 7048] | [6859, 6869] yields 2.79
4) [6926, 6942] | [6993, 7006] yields 2.44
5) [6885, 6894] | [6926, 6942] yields 2.42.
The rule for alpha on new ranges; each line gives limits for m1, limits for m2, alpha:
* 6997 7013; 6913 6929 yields 1.5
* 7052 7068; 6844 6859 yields 2.3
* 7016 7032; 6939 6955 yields 0.6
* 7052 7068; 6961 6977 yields 0.3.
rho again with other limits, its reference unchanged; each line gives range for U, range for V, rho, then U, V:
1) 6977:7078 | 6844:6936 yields 2.05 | 1.05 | 0.99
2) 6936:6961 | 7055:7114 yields 2.07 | 1.08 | 0.99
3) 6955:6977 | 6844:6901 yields 2.05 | 1.06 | 0.98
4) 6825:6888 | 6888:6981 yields 2.03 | 0.99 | 1.04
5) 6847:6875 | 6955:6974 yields 2.04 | 0.97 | 1.07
